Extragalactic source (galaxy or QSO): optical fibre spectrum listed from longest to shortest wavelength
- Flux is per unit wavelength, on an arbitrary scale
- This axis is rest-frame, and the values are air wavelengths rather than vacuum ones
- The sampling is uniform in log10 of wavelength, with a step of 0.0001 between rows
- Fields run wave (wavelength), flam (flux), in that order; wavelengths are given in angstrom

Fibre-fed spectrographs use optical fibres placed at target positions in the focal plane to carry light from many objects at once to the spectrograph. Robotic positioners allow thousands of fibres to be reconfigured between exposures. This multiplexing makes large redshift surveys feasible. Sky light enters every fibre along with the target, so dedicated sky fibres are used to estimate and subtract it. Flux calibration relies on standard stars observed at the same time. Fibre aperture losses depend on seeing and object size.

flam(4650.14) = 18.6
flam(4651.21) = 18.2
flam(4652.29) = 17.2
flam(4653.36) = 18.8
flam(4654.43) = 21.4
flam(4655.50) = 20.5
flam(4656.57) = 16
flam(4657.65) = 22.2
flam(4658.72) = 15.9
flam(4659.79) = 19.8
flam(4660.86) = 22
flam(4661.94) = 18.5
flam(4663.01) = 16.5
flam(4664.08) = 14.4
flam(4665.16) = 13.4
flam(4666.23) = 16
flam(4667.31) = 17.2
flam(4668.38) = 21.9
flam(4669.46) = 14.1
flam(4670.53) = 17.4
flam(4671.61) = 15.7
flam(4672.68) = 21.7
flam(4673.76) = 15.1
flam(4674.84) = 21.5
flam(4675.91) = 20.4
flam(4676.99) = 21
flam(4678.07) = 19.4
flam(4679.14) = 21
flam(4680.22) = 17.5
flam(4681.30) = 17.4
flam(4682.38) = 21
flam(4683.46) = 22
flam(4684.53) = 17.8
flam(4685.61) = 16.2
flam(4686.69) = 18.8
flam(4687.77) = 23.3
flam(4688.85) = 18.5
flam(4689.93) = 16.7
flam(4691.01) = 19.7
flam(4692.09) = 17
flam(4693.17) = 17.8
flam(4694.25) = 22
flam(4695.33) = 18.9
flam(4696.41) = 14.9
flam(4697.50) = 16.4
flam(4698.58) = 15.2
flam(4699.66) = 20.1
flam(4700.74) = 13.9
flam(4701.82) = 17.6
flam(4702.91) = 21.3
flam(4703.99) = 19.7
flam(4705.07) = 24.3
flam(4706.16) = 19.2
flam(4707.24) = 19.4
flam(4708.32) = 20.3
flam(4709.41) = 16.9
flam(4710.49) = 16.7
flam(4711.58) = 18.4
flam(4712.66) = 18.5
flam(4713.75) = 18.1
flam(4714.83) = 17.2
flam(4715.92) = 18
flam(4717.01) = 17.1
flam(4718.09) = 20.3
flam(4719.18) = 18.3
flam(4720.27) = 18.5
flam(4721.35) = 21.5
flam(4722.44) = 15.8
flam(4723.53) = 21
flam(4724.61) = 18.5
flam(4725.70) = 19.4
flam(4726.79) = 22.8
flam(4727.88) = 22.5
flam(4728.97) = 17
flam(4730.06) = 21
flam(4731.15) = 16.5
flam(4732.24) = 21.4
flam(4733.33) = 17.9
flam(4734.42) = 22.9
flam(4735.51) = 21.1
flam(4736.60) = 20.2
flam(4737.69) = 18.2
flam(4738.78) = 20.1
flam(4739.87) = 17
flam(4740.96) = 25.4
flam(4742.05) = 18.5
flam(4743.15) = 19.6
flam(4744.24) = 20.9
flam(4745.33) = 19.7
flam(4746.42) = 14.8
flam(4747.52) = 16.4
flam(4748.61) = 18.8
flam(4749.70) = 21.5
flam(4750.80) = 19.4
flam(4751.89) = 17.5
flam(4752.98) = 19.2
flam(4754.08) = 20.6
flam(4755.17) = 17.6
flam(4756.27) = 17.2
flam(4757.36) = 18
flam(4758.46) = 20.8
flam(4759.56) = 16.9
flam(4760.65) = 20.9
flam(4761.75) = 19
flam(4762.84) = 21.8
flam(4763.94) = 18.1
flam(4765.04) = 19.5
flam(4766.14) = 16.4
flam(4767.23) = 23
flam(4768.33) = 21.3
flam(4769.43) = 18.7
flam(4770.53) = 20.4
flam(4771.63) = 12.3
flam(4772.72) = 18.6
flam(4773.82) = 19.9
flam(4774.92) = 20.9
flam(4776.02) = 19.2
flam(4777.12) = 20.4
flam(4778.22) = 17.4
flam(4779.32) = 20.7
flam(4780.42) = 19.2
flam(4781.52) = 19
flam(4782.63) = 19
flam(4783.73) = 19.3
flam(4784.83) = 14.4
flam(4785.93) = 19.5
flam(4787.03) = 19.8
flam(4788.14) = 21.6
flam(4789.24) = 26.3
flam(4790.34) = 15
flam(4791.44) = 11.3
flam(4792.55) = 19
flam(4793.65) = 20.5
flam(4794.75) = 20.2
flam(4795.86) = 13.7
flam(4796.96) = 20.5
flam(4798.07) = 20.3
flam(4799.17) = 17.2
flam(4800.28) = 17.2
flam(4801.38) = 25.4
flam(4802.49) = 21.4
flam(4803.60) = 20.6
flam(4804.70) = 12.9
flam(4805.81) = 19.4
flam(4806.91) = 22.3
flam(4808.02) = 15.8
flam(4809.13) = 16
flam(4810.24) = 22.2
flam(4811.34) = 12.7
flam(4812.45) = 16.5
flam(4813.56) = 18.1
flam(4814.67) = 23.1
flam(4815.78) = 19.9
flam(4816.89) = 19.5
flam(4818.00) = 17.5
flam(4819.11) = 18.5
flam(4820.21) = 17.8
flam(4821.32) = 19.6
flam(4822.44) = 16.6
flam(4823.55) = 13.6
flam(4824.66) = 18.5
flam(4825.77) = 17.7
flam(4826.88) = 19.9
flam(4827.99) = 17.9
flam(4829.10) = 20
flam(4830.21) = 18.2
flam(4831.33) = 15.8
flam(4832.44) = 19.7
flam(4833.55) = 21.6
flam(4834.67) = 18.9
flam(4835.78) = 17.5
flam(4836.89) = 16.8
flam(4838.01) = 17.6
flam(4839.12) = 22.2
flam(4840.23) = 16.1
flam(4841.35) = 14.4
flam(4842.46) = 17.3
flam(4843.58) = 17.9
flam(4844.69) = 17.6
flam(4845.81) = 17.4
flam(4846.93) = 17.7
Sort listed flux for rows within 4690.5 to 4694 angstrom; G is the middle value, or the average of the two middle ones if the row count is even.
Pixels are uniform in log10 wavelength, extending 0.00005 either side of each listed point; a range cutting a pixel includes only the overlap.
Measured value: 17.8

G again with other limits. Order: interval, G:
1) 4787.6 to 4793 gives 19.0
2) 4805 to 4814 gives 17.3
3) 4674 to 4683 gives 20.7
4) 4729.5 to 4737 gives 21.0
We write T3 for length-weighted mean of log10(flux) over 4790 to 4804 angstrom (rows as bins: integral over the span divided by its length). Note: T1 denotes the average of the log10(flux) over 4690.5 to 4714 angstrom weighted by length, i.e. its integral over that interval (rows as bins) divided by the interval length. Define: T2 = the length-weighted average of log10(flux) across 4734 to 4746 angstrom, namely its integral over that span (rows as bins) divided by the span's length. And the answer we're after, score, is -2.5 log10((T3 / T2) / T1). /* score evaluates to 0.289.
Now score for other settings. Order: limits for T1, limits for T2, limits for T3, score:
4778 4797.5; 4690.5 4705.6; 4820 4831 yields 0.265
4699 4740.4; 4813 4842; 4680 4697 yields 0.260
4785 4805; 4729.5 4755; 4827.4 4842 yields 0.284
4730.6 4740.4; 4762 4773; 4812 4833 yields 0.286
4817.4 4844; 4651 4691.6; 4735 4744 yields 0.215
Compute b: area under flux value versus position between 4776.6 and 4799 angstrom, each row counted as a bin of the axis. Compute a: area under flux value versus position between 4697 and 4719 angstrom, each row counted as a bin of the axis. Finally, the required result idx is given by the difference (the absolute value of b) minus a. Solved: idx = 16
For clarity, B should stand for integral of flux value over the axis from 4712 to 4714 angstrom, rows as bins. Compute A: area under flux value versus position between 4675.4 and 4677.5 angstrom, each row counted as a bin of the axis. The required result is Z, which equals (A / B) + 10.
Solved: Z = 11.2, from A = 43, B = 36.7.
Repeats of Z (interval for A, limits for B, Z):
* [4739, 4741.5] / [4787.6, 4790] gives 10.9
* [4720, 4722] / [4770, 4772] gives 11.2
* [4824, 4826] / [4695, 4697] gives 11.1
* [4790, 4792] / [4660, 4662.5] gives 10.5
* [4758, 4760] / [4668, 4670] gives 11.1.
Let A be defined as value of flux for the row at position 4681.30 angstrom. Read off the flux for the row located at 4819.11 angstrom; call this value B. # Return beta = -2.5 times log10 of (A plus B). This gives -3.89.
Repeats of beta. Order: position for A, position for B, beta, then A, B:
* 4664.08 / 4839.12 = -3.91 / 14.4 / 22.2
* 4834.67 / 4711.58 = -3.93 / 18.9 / 18.4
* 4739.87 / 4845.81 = -3.84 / 17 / 17.4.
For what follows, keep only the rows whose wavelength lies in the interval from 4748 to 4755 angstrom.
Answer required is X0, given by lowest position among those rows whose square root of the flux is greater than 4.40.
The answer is 4749.70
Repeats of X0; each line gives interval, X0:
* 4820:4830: 4821.32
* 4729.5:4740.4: 4730.06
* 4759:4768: 4760.65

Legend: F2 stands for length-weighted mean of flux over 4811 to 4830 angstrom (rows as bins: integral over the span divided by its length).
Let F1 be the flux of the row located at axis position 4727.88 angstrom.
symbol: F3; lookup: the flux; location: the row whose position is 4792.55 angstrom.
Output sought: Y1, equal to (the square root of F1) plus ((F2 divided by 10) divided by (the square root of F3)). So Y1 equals 5.2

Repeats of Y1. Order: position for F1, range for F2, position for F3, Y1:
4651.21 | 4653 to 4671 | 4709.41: 4.7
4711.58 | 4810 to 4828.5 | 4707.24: 4.7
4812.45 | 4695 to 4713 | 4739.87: 4.5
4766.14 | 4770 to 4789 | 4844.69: 4.5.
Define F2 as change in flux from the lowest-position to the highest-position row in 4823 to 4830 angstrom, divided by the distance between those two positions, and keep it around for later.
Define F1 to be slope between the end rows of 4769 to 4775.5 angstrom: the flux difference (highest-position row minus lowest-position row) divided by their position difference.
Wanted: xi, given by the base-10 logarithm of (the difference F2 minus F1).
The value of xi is -0.1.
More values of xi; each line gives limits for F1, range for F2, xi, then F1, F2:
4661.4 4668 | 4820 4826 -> -0.6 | -0.24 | 0.0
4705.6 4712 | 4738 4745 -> -0.5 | -0.15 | 0.1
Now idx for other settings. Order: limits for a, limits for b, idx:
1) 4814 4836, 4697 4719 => -4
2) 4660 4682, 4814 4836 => 10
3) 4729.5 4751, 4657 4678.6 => -28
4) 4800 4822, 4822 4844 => -20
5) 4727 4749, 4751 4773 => -14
